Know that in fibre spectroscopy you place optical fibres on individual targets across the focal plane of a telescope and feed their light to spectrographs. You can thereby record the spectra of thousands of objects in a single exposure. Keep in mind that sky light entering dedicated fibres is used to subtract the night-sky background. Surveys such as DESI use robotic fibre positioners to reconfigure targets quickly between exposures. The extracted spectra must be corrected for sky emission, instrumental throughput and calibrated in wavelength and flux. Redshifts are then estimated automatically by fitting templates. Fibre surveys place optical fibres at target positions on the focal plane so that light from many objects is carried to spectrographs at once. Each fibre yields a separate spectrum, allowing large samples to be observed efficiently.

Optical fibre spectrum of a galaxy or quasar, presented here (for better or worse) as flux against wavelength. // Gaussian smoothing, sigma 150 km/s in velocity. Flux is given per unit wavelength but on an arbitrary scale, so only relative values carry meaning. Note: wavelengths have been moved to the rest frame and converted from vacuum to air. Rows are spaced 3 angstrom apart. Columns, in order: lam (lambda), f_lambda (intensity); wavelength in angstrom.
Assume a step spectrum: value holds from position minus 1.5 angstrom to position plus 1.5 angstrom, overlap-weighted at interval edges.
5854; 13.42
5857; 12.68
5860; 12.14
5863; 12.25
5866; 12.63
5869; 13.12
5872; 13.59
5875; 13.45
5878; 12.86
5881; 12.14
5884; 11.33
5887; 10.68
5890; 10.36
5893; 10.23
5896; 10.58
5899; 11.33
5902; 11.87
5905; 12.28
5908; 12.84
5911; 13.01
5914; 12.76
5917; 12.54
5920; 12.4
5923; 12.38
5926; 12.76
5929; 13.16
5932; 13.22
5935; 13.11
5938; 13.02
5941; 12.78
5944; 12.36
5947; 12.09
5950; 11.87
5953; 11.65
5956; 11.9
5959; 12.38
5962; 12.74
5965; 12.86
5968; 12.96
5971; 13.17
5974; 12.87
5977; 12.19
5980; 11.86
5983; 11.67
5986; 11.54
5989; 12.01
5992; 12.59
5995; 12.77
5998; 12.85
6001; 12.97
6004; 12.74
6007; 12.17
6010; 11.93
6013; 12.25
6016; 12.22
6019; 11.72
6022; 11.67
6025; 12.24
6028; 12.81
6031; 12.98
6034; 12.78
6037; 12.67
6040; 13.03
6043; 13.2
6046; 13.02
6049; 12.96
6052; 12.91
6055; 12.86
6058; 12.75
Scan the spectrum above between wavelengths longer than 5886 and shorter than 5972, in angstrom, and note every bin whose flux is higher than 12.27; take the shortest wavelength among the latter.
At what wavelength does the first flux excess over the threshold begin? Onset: 5905 angstrom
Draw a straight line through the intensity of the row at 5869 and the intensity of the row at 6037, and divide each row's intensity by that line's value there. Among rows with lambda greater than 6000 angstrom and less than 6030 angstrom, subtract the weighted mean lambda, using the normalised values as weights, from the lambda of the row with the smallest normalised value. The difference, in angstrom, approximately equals 7.6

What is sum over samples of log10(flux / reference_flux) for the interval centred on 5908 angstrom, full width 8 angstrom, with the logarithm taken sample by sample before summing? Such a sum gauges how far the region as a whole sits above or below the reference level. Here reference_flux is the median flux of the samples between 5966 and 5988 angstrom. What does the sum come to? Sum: 0.05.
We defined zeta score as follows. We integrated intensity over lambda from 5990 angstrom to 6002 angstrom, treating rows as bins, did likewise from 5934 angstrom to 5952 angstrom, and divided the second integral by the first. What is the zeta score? 1.47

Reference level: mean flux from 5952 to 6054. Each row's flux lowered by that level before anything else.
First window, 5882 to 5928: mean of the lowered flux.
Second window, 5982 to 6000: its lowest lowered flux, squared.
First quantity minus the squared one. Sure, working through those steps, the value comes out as -1.5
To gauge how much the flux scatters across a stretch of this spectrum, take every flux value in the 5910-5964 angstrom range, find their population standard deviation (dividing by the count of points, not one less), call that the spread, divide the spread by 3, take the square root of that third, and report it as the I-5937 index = 0.390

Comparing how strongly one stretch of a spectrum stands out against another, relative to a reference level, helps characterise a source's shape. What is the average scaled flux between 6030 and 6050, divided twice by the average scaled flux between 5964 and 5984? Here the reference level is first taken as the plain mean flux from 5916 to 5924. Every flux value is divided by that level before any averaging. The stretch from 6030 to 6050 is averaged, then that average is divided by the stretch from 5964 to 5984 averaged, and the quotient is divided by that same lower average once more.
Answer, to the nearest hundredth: 1.03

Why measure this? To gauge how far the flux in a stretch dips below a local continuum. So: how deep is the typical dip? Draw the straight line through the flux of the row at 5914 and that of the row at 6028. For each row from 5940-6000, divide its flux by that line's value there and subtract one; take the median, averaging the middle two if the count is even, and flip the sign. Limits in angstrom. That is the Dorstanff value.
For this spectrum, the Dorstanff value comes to 0.032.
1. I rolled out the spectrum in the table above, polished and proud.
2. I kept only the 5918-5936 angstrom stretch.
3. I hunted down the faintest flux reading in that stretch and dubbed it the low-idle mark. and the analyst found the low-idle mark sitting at 12.38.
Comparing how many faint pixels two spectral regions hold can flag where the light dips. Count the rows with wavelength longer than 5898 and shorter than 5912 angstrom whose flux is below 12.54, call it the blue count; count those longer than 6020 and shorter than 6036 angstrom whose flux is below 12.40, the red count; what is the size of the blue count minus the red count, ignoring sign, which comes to 1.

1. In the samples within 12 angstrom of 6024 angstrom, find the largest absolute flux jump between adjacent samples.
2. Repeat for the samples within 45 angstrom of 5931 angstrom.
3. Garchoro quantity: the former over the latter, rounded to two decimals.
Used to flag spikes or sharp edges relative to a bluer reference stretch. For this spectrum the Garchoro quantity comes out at 0.76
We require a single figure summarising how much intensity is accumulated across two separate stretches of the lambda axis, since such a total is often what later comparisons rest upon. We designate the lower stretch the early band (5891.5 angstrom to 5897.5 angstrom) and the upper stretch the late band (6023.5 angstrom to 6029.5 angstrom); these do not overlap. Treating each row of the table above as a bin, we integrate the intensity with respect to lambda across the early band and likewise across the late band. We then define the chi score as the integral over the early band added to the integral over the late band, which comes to 138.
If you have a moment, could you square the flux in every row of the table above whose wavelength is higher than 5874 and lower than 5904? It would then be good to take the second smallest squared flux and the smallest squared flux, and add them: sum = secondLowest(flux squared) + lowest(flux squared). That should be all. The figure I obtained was 212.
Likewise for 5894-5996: 240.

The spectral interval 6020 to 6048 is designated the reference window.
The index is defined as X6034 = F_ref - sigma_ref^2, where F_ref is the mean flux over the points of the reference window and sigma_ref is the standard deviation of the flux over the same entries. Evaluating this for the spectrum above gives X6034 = 12.5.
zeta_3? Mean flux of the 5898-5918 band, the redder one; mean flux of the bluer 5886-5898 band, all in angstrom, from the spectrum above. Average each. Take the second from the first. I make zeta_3 1.91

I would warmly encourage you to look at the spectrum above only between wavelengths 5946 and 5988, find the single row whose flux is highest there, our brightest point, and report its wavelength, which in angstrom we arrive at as 5971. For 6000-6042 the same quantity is 6040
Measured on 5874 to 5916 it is 5875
